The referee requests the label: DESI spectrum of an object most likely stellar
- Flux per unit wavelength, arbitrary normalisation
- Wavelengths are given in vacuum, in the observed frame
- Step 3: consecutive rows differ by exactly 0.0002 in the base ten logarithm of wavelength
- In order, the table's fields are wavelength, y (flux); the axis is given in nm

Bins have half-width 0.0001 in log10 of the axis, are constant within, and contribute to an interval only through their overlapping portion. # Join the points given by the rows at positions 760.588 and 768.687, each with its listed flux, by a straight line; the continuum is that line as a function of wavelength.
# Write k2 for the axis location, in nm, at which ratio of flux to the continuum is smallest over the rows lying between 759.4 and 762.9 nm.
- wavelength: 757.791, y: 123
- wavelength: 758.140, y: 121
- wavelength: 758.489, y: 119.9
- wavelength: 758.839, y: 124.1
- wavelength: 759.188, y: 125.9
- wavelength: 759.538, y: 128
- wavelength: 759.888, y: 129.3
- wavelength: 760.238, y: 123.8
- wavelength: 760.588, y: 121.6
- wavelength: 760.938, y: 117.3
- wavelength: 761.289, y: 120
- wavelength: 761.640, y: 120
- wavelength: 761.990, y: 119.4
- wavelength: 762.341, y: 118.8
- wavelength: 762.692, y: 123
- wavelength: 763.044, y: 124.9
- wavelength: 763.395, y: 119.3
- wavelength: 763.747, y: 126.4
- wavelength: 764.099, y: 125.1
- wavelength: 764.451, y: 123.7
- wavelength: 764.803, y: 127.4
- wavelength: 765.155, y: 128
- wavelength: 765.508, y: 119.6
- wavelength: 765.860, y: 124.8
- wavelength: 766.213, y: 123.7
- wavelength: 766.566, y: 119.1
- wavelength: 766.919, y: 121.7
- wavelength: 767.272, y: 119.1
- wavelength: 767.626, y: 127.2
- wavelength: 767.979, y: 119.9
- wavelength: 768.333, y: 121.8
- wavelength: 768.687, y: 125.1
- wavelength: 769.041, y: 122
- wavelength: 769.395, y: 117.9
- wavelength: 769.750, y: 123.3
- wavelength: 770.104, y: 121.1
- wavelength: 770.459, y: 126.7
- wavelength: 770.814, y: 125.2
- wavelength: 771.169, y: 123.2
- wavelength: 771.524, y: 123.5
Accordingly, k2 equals 760.938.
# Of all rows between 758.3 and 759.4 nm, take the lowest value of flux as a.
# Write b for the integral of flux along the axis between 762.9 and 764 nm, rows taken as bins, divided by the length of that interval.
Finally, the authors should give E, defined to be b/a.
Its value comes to 1.03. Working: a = 119.9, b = 124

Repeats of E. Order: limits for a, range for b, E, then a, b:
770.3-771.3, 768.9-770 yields 0.98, 123.2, 121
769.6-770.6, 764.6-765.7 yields 1.03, 121.1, 125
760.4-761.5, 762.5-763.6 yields 1.04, 117.3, 122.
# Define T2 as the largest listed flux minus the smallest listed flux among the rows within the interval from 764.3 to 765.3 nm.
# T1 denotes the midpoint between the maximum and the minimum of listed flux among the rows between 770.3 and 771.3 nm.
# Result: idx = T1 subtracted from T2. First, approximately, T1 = 125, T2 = 4.3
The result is -121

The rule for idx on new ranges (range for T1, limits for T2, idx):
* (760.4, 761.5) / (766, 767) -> -115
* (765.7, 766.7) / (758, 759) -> -118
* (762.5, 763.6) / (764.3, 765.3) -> -118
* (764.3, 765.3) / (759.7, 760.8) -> -118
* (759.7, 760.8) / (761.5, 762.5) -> -124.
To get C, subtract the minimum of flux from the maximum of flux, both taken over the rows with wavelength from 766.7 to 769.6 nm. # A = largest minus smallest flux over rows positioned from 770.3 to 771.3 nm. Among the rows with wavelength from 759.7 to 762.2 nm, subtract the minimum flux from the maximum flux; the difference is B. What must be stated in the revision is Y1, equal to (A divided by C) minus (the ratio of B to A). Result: -3.1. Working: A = 3.5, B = 12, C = 9.3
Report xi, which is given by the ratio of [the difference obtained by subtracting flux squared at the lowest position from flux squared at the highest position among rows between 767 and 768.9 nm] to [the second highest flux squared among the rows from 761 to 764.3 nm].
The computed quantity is 0.09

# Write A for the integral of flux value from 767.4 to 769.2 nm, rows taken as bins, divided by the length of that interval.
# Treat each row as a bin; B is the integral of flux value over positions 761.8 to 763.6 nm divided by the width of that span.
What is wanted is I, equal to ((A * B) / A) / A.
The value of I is 0.98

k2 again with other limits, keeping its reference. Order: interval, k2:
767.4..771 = 769.395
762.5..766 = 765.508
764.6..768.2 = 767.272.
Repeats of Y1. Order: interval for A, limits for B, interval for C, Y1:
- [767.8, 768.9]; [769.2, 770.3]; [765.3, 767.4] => -0.1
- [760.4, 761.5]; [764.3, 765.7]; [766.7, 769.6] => -1.5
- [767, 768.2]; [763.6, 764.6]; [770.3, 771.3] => 2.0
